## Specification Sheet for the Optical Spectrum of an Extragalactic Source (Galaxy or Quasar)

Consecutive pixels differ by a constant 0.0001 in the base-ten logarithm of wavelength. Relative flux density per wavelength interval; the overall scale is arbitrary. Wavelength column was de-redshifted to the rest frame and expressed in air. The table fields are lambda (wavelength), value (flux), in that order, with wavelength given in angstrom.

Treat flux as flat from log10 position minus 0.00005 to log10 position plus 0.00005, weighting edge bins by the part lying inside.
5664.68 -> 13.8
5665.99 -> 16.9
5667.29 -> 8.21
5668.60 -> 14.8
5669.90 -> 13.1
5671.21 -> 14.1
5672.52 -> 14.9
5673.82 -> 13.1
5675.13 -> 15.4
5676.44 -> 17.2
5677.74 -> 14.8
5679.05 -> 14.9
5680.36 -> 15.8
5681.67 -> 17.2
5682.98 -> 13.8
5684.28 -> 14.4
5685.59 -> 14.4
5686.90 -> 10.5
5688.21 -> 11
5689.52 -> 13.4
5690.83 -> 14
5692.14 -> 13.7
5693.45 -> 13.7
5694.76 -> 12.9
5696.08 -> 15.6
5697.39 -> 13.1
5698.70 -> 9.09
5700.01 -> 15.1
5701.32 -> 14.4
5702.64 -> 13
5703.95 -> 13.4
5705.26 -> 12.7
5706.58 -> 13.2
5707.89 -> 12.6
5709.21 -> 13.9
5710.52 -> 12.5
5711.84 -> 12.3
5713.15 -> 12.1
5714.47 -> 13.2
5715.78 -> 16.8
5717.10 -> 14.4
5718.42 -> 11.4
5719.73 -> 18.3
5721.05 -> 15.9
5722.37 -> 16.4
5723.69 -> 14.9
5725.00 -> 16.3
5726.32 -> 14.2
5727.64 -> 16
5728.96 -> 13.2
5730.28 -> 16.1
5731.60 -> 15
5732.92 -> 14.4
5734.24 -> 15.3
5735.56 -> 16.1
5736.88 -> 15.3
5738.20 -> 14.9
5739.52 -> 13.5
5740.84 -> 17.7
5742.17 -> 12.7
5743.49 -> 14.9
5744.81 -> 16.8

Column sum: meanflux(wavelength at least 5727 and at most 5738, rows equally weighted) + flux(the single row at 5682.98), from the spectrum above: 29.0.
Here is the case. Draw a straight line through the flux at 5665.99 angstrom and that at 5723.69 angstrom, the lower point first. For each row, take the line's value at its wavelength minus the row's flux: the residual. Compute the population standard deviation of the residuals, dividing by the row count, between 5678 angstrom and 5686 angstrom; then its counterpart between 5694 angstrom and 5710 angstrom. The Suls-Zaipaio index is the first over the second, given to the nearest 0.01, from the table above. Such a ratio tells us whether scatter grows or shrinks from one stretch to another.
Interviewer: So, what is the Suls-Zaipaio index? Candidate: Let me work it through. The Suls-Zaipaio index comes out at 0.70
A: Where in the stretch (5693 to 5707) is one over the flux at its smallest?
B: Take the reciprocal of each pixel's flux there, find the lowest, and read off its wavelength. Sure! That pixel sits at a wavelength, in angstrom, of 5696.08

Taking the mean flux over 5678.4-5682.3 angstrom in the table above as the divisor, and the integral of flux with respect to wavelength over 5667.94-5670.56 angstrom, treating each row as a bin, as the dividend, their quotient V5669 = 2.3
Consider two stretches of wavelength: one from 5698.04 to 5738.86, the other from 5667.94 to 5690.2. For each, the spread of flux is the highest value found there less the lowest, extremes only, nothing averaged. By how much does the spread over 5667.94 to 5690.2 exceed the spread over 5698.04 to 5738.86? -2.5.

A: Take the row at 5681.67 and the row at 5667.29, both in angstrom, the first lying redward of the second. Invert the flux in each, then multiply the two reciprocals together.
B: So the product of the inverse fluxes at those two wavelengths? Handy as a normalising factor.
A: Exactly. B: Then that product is 0.0071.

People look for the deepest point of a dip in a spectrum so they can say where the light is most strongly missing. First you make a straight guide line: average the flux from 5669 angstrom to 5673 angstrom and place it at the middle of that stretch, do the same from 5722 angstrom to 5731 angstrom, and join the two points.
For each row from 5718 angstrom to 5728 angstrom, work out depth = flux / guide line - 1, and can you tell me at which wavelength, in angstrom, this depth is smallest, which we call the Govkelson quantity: 5718.42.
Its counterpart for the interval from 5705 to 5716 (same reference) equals 5713.15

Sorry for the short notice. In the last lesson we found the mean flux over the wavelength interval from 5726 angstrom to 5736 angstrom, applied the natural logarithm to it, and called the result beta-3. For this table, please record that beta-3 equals 2.71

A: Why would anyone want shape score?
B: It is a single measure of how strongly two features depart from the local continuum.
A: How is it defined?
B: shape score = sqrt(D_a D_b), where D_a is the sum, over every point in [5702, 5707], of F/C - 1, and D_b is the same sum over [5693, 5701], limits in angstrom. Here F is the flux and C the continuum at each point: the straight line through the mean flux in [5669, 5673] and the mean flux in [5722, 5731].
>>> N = 0.51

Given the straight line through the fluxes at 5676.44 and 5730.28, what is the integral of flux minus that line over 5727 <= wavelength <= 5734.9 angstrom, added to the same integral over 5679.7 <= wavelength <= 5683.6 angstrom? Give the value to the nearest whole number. -14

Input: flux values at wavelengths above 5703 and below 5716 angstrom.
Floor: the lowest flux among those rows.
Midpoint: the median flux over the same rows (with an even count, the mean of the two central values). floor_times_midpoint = 157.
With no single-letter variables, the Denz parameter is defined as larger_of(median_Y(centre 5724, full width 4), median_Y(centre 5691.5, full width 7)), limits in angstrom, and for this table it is 16.3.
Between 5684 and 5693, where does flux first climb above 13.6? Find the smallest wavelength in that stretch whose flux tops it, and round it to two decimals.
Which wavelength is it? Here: 5684.28 angstrom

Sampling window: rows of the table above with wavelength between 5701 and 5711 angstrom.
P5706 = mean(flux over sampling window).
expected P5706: 13.2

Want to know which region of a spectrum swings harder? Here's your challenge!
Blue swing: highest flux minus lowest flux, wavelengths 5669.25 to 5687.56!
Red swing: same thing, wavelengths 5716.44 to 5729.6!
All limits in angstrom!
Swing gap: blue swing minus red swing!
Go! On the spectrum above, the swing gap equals 0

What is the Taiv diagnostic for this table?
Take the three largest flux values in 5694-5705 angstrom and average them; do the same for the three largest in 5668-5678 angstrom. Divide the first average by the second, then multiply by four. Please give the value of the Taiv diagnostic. 3.8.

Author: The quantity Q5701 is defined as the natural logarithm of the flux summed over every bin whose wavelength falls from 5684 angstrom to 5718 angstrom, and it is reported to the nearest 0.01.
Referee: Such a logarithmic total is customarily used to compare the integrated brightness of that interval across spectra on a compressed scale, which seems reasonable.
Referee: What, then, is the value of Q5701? 5.84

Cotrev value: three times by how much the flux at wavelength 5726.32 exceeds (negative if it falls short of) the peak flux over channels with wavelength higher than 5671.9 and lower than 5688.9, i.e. -9.0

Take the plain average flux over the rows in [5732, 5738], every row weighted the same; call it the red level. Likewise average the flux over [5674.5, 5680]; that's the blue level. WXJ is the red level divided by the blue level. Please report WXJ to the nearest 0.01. 0.98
